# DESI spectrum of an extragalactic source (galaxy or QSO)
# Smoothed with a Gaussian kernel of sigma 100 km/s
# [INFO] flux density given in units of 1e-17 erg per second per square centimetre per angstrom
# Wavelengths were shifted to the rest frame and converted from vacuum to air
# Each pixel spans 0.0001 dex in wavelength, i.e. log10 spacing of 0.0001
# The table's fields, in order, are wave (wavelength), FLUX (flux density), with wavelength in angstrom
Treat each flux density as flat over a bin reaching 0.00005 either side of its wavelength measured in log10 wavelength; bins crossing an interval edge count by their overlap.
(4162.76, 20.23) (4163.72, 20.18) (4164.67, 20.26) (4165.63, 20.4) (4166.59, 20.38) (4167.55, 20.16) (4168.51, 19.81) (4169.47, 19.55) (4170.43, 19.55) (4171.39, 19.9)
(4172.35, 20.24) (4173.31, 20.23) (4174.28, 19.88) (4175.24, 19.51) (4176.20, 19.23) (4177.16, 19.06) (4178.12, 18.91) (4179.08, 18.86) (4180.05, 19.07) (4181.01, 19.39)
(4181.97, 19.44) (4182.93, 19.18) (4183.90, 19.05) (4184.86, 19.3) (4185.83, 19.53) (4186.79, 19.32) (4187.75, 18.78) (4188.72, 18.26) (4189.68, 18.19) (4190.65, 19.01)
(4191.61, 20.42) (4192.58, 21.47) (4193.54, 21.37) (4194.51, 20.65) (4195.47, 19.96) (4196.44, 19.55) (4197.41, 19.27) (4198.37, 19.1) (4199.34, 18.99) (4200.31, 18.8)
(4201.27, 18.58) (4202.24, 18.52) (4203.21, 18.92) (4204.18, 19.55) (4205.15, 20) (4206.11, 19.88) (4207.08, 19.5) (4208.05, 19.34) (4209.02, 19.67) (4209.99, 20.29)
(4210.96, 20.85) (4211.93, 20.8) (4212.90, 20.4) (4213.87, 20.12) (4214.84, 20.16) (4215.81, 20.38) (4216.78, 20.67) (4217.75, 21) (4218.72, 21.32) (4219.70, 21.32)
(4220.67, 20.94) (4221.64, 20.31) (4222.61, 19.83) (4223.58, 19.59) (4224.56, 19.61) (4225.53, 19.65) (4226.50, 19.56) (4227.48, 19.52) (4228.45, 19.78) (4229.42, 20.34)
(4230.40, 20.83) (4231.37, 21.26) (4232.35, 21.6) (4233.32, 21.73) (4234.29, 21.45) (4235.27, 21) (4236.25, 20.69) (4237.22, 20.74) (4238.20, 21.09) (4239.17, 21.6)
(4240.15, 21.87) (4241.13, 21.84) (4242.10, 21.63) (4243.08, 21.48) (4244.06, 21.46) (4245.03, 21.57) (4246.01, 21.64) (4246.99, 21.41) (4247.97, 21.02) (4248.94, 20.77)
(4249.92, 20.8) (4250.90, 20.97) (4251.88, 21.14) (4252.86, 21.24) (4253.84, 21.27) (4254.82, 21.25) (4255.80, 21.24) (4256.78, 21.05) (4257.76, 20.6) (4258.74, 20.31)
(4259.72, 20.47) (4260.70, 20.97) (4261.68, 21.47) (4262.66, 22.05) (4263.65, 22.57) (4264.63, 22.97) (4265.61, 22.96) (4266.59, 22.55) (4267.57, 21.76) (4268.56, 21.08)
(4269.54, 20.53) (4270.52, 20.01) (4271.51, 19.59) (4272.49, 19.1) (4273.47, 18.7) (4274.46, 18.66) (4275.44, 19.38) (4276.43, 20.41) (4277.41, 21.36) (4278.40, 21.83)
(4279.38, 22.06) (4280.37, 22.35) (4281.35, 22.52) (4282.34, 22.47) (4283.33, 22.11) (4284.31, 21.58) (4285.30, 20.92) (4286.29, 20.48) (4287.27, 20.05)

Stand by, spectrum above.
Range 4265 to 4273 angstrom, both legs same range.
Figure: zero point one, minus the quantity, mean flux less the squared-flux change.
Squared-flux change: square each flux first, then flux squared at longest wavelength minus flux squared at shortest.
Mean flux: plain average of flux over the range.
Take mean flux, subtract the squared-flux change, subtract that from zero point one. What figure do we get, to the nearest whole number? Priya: -183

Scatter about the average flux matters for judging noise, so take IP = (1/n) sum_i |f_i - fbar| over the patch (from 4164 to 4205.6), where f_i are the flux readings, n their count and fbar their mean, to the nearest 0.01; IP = 0.57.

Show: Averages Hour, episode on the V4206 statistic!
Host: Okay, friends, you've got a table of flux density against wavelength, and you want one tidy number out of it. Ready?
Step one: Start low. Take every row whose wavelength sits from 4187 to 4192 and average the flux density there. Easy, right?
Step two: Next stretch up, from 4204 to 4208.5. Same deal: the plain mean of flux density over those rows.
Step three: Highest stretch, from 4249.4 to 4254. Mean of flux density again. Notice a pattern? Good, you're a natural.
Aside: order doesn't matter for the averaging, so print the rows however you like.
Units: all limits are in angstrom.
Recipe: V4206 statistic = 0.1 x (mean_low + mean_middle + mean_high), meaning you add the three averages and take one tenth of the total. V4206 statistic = 5.97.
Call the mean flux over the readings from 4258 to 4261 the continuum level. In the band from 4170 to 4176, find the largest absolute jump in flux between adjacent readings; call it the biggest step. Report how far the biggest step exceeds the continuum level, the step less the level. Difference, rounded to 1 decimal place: -20.2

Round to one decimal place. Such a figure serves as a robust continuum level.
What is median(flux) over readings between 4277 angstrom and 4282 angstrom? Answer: 22.1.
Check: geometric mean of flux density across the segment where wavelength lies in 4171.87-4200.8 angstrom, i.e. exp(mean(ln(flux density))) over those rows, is 19.5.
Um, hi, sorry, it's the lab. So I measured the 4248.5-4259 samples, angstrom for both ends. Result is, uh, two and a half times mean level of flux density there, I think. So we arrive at 52.4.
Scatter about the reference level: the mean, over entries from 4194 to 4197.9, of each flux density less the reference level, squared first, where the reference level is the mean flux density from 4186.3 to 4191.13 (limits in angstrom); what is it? 1.6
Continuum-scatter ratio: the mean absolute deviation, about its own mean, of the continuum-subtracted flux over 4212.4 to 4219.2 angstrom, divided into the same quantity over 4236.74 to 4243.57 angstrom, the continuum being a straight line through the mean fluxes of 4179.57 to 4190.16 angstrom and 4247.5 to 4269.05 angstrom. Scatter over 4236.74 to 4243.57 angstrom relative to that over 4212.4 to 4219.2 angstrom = 1.0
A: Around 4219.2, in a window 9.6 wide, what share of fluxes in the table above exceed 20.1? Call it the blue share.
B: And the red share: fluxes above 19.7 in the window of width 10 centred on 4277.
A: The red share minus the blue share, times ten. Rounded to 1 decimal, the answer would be -2.0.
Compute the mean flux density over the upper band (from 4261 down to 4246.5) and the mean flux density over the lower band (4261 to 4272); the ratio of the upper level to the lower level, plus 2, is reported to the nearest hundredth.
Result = 2.97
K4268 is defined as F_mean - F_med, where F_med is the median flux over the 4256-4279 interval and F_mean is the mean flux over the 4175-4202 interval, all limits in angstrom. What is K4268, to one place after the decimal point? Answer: -1.6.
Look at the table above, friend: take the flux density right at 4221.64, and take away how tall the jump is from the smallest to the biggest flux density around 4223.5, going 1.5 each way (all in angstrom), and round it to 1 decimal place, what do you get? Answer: 20.1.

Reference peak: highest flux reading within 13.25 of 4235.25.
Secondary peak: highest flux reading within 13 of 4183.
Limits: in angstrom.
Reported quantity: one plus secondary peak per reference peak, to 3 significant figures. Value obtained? 1.98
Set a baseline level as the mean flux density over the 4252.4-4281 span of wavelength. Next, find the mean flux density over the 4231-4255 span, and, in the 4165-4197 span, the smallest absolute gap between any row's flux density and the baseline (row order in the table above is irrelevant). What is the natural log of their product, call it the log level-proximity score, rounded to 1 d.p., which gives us 2.0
